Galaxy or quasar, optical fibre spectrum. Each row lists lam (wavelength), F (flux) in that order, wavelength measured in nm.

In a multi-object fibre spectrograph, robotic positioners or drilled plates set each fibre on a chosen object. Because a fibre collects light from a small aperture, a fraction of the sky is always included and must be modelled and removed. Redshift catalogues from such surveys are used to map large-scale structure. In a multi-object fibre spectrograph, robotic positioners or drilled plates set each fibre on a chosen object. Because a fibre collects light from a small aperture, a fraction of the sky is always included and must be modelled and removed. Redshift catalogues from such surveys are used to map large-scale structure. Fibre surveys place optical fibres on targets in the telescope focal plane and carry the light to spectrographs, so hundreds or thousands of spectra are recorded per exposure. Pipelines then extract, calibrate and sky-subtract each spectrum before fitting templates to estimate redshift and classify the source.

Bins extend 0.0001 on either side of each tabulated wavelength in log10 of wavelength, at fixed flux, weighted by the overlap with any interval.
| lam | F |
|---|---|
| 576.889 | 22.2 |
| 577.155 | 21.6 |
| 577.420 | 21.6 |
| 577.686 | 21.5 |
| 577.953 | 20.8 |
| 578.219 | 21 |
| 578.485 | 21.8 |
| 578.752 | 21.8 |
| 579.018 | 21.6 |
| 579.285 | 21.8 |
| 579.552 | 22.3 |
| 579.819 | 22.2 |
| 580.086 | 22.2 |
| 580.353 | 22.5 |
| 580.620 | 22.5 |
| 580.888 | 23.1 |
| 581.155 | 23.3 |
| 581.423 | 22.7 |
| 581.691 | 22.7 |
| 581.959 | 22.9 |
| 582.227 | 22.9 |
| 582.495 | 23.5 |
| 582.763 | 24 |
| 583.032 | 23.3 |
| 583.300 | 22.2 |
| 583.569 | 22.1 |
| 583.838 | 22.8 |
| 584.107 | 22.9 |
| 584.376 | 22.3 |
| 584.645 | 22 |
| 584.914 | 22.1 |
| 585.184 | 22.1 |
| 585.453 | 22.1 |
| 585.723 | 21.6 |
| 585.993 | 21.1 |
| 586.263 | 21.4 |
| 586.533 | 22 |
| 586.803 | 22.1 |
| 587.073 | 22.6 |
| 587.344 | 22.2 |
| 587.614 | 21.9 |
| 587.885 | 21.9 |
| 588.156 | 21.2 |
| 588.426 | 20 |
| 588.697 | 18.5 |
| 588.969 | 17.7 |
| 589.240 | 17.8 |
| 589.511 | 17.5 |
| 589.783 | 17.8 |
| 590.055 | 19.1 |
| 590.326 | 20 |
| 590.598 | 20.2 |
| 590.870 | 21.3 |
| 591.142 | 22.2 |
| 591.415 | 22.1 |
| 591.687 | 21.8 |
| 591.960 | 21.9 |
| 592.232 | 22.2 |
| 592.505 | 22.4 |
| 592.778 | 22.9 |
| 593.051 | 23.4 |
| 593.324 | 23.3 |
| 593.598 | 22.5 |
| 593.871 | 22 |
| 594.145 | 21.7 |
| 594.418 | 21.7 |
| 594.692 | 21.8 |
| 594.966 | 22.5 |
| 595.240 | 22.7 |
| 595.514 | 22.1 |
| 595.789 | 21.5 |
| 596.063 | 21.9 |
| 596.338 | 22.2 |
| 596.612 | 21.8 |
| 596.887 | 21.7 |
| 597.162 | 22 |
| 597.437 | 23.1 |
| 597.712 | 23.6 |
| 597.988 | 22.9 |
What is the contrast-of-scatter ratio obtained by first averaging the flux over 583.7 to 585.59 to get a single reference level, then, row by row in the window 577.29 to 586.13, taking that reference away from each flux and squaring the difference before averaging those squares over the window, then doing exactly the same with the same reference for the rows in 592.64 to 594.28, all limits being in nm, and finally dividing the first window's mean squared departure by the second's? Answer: 1.1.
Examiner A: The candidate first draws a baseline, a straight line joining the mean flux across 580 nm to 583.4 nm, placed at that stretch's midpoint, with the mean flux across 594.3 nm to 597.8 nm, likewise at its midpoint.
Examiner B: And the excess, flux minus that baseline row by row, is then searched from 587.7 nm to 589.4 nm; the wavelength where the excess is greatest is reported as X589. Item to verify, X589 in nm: 587.885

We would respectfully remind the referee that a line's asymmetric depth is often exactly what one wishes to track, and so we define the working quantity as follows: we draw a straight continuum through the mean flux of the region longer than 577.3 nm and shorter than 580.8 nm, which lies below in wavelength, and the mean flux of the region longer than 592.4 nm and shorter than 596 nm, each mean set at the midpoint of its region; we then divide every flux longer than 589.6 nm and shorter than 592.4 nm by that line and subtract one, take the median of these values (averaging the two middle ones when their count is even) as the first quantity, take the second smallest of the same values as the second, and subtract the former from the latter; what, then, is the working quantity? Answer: -0.11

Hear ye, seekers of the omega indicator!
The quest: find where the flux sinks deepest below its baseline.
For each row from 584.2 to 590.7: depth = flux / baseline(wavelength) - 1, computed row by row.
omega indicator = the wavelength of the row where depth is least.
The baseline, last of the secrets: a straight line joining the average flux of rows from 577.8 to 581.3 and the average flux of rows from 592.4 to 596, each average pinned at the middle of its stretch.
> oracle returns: 589.511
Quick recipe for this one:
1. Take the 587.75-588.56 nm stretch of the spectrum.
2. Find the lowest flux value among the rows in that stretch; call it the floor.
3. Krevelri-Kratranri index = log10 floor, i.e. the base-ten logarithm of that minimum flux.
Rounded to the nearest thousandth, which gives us 1.301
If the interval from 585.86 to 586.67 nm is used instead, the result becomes 1.324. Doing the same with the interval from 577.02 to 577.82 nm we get 1.332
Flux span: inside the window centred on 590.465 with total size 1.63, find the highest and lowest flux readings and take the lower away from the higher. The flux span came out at 4.4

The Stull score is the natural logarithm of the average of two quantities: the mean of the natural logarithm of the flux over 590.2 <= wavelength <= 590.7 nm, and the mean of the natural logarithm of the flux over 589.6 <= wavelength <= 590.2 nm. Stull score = 1.08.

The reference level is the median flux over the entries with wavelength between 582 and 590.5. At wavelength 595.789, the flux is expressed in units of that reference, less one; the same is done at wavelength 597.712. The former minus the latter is -0.10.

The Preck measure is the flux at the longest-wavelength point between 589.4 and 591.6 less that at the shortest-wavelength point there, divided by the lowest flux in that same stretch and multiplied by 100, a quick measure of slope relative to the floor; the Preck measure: 26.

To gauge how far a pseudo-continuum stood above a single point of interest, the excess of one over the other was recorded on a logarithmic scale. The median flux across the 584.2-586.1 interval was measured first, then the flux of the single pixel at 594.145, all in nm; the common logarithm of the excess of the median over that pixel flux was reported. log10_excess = -0.40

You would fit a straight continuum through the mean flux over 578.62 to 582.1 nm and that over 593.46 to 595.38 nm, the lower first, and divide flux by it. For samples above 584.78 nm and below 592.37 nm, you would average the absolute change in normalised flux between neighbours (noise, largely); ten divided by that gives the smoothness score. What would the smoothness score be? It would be 451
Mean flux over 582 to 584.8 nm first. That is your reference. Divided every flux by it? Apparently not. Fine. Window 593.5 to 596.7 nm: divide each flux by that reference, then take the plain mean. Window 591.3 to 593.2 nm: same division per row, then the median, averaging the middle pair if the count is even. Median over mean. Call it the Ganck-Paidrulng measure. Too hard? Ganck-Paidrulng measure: 1.01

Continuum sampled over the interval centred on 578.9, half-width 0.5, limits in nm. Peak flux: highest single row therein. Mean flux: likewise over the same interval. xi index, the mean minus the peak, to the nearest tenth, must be -0.1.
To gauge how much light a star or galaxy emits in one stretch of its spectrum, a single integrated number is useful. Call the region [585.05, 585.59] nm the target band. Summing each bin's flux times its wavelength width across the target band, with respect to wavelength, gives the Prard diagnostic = 11.9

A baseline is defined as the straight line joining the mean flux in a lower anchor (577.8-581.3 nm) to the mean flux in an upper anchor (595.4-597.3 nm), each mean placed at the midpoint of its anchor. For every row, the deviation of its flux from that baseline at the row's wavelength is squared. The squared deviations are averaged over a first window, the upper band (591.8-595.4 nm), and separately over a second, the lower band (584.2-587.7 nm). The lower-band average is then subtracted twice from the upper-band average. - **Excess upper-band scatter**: 0.2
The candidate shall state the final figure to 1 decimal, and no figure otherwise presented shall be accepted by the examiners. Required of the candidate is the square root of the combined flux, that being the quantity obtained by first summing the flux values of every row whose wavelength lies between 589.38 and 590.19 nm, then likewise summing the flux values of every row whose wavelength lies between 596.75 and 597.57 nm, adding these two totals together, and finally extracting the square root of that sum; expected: 11.0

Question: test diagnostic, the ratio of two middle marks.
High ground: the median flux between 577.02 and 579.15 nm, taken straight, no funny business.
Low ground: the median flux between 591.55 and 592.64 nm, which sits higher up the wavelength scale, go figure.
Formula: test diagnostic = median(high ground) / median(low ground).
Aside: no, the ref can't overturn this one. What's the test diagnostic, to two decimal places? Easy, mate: 0.98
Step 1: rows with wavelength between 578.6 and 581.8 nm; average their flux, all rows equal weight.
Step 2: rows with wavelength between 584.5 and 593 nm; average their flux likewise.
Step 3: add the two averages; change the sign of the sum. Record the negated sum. -43.4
